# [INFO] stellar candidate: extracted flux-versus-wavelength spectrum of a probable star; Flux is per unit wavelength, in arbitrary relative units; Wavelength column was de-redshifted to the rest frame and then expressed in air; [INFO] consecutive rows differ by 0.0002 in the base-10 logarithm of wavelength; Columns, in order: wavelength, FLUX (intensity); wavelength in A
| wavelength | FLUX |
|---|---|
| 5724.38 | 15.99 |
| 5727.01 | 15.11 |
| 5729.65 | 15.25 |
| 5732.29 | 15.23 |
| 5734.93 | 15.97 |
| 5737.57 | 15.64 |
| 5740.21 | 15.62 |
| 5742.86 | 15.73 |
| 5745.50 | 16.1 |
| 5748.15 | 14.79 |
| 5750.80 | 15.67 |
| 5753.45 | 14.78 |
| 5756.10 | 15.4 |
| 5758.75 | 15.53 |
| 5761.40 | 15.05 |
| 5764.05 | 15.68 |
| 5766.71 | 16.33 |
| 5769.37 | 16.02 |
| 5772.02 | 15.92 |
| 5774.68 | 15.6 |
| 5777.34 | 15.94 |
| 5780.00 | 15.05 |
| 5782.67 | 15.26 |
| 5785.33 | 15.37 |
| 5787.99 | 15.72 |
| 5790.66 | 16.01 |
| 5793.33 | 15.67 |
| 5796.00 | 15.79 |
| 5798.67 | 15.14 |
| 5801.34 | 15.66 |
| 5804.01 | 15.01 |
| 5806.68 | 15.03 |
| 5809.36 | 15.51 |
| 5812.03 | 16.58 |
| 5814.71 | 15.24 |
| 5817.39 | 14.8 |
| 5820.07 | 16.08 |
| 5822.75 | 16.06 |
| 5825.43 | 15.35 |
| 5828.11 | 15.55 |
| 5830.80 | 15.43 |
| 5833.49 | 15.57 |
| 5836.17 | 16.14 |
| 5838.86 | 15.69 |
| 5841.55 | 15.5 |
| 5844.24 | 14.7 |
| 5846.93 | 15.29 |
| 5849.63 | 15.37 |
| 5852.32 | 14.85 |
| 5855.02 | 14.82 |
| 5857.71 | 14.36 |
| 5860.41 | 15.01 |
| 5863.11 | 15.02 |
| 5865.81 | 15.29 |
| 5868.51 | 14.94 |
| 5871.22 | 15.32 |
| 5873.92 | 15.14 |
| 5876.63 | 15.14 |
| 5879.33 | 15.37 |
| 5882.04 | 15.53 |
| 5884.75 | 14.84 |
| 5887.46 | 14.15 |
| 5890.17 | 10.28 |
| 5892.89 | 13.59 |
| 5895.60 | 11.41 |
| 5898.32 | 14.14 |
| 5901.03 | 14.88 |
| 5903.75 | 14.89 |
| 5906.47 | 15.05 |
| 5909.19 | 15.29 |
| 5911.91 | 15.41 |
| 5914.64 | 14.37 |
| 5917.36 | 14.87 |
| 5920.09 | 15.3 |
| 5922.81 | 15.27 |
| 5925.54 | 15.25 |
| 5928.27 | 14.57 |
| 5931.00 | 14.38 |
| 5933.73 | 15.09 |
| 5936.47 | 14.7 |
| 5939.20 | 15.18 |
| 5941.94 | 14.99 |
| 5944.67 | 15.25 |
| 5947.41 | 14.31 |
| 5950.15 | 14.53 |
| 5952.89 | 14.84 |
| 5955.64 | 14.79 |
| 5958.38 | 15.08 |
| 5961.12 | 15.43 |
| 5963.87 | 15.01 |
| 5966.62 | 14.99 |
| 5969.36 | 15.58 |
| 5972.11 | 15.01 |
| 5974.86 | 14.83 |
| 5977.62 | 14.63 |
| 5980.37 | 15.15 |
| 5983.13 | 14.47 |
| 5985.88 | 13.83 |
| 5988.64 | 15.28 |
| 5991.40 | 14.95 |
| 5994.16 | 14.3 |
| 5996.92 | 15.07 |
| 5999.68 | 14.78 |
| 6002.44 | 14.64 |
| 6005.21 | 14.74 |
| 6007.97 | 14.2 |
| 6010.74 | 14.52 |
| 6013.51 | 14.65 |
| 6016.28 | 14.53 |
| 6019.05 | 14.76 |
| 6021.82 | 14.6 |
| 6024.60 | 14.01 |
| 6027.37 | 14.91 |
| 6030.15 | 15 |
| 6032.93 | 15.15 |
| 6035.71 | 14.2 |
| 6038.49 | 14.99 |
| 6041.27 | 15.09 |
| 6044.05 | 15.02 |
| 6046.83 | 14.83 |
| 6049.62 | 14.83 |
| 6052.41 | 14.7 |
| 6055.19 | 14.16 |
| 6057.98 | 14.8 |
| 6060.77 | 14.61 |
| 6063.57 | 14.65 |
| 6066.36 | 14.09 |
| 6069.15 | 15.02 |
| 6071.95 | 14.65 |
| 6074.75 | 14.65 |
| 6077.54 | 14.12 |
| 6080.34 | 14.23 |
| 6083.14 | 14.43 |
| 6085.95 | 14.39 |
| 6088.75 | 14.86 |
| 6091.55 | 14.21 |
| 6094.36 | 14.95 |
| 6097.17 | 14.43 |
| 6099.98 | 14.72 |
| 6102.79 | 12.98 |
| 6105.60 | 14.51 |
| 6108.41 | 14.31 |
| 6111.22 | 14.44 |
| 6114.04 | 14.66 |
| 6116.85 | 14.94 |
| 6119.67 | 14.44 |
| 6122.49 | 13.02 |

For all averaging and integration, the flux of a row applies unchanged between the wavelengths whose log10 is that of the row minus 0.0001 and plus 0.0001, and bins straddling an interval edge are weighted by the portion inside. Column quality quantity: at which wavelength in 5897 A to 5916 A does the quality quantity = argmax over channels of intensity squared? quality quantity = 5911.91 A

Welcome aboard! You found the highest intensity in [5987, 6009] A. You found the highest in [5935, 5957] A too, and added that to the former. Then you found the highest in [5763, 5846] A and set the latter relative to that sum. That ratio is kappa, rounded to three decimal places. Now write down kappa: 0.543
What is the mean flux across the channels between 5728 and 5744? 15.6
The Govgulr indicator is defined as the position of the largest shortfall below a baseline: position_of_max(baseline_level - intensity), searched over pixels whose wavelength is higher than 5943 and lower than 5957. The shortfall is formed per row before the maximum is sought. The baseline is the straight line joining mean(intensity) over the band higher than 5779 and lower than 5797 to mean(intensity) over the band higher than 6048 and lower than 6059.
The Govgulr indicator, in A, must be 5947.41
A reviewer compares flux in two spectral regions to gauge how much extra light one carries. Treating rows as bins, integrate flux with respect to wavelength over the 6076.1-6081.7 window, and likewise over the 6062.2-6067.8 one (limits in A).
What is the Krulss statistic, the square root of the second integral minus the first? 1.0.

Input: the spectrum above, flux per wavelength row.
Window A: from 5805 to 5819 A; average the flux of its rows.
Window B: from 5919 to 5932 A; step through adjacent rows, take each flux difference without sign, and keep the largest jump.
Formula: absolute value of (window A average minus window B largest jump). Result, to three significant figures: 14.8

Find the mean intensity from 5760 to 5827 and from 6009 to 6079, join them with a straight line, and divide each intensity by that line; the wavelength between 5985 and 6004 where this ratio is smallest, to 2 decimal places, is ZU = 5985.88 A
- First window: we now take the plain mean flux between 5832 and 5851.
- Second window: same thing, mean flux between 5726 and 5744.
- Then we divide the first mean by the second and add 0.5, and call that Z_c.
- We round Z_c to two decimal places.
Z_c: 1.50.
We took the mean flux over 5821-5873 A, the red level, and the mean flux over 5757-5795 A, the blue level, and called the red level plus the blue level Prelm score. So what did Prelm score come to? 30.9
